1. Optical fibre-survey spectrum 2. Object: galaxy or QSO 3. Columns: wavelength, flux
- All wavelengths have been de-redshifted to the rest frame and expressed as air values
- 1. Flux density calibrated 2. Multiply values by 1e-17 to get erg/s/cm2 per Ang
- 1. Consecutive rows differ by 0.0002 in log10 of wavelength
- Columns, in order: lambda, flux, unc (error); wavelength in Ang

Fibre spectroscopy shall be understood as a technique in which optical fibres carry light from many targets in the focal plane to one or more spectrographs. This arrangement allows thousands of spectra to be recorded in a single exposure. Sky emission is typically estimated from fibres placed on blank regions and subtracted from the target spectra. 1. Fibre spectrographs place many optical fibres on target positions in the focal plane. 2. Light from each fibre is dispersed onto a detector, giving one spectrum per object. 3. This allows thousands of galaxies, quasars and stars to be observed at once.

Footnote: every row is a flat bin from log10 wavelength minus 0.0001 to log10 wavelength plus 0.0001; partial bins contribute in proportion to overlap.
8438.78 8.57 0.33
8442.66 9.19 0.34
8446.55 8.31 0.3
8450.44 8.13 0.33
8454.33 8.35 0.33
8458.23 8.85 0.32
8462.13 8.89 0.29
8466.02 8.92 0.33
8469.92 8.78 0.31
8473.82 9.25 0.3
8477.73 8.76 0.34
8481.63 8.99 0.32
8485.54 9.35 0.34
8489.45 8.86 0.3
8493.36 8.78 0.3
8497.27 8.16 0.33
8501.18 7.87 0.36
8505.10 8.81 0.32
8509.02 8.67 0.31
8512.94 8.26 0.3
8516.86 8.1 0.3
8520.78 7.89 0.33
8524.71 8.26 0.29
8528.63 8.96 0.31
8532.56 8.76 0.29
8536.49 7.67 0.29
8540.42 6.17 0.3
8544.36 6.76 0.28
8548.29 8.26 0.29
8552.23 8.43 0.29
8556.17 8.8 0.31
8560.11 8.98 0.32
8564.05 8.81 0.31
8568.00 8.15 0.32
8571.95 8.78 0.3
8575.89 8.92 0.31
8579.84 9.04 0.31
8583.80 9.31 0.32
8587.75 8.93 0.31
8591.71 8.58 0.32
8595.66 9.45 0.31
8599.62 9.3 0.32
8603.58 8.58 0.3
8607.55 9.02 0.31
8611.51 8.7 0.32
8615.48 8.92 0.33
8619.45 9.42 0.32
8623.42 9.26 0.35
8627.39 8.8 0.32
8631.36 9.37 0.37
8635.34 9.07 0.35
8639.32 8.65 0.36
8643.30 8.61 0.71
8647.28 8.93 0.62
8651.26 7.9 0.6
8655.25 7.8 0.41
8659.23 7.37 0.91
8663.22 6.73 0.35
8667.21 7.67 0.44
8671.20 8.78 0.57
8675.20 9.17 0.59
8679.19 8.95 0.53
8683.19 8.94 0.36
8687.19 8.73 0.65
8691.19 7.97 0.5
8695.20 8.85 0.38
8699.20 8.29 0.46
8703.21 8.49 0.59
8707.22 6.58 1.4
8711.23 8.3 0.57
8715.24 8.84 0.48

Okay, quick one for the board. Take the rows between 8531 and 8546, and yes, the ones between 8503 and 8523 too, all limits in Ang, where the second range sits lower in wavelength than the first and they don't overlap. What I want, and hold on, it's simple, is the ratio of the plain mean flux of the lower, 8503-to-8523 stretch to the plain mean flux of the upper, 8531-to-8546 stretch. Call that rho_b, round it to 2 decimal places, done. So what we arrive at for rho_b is 1.14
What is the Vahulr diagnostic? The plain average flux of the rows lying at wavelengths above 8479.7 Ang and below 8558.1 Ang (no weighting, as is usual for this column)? 8.29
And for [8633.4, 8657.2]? 8.49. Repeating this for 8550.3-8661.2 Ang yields 8.78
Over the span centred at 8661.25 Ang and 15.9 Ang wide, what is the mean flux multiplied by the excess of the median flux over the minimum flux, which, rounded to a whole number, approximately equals 6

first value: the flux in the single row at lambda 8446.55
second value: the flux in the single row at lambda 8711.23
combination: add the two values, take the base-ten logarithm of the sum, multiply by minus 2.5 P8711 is -3.05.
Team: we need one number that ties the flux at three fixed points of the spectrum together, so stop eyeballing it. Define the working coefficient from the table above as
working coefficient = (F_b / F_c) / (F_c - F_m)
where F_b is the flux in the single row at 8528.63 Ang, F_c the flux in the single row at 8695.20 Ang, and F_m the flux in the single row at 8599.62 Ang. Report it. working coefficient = -2.2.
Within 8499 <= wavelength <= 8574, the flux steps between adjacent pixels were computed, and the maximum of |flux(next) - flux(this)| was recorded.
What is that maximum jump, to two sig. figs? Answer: 1.5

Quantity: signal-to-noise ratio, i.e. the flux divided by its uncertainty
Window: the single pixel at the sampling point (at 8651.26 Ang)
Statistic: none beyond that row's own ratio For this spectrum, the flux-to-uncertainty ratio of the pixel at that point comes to 13.2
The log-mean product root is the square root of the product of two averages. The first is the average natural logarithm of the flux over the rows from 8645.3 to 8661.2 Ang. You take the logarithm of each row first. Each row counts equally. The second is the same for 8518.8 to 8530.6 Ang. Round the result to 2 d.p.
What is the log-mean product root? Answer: 2.10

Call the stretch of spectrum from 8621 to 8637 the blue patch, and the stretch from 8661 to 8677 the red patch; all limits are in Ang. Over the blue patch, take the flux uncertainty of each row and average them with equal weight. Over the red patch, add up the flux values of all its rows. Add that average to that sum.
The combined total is 33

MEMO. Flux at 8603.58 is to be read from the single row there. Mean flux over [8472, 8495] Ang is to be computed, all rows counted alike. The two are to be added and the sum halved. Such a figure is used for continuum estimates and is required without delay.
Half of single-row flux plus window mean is 8.8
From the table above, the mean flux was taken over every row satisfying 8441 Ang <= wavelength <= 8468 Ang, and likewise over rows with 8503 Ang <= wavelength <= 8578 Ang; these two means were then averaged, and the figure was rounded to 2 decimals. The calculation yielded 8.47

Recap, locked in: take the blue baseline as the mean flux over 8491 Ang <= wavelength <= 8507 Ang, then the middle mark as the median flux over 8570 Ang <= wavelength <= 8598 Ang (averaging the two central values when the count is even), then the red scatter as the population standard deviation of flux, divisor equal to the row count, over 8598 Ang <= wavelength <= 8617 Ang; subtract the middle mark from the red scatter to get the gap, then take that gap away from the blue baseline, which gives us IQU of 17.1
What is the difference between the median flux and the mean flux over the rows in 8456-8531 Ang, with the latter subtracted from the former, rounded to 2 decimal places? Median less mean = 0.13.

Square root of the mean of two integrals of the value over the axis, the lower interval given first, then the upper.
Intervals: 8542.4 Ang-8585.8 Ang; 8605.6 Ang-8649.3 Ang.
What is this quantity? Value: 19.5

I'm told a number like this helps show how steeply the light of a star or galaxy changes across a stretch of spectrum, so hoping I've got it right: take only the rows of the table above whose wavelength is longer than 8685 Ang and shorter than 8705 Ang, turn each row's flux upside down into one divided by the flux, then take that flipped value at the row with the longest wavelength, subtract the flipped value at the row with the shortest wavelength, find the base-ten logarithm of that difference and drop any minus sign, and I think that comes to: 2.49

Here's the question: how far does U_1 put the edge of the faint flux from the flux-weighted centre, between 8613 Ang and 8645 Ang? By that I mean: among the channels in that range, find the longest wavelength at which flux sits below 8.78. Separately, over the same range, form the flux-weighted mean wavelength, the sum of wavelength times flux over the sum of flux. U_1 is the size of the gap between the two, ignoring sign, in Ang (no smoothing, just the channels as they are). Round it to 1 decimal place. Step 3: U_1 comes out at 14.1 Ang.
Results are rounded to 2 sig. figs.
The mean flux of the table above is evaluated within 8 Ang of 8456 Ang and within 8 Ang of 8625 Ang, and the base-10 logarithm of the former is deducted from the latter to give 8.3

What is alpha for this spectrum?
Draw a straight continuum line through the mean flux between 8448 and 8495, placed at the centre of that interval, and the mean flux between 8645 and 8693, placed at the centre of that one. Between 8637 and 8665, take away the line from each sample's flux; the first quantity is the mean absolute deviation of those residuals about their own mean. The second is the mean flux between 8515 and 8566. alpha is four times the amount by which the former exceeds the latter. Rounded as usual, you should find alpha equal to -30.1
